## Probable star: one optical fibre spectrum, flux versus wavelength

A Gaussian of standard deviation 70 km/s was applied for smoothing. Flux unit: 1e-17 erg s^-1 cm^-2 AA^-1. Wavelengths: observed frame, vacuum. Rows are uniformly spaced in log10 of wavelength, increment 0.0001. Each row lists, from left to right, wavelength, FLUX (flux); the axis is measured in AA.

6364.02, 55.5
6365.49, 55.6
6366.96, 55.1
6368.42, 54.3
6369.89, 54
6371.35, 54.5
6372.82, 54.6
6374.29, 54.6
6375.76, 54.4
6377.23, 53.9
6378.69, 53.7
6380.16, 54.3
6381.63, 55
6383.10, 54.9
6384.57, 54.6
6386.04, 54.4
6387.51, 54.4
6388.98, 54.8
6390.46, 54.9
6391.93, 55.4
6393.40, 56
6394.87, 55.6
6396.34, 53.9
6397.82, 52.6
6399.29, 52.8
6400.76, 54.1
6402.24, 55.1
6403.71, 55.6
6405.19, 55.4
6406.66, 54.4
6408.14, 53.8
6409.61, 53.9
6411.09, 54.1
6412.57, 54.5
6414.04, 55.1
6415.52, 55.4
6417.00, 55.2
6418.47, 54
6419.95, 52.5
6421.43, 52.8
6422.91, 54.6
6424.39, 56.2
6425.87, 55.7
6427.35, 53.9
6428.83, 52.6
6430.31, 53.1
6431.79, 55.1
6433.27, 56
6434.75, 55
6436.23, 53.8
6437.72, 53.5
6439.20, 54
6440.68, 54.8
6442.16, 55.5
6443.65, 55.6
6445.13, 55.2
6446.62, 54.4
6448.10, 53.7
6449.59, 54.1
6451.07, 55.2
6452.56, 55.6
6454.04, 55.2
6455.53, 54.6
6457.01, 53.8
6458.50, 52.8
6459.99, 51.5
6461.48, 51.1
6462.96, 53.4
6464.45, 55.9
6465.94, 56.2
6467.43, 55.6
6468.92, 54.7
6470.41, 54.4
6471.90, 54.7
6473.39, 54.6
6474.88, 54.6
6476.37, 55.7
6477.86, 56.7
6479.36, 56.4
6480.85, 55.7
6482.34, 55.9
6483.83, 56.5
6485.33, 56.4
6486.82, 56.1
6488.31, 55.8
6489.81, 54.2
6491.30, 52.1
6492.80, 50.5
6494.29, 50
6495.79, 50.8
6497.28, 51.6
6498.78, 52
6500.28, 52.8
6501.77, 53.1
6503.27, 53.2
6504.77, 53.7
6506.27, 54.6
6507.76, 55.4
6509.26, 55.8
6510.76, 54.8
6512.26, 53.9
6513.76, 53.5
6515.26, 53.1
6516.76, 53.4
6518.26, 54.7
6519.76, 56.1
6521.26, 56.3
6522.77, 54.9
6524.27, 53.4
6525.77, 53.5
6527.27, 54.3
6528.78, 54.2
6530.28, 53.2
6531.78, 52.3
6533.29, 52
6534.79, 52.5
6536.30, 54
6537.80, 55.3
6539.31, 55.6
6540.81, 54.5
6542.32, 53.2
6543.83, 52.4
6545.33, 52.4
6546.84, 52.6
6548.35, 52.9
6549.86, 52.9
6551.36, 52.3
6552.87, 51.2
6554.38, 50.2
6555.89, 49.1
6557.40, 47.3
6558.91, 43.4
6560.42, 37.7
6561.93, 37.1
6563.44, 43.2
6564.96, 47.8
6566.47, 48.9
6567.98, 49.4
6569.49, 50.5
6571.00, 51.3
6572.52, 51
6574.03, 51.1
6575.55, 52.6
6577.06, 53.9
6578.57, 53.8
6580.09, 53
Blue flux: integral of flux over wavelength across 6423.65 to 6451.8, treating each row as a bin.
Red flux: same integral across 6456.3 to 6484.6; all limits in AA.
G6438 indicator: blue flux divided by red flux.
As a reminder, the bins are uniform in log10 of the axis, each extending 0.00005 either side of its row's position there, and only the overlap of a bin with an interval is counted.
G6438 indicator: 0.99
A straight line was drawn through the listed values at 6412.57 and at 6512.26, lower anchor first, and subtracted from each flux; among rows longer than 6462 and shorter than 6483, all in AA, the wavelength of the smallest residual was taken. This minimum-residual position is 6462.96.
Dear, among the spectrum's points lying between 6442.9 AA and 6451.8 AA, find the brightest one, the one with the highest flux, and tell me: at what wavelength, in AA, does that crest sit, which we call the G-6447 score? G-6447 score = 6443.65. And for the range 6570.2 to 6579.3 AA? 6577.06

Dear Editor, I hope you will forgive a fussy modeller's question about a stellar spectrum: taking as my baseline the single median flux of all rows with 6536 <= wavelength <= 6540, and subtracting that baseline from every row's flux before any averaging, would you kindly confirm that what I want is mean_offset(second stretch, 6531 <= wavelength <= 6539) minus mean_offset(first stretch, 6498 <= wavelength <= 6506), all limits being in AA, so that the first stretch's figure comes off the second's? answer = 0.3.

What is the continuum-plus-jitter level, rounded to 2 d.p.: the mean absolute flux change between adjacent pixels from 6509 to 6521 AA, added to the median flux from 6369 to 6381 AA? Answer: 55.16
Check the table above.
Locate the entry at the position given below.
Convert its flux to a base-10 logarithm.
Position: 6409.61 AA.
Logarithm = 1.732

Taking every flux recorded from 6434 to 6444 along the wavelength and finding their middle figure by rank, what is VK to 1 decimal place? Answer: 54.8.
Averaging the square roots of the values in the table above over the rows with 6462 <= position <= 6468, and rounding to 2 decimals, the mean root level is 7.43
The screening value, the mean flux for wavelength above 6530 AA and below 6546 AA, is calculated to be 53.4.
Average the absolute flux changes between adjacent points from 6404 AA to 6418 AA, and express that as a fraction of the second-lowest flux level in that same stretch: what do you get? 0.0079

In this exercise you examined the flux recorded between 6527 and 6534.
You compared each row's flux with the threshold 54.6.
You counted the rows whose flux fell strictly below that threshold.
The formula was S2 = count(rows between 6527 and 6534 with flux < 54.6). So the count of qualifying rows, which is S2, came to 5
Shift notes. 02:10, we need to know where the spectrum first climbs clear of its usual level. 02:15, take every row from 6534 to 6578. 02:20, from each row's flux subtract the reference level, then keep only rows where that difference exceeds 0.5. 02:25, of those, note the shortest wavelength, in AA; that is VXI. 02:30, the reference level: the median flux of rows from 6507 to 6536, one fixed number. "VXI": 6537.80 AA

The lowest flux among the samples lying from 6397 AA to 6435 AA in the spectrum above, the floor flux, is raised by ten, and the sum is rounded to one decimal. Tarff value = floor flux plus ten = 62.5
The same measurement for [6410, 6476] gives 61.1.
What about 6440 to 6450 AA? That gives 63.7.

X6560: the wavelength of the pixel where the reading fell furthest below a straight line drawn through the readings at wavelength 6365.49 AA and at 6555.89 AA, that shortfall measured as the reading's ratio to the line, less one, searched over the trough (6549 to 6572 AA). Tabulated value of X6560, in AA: 6561.93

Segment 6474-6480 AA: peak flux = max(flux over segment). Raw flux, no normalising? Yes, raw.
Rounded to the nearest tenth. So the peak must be 56.7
